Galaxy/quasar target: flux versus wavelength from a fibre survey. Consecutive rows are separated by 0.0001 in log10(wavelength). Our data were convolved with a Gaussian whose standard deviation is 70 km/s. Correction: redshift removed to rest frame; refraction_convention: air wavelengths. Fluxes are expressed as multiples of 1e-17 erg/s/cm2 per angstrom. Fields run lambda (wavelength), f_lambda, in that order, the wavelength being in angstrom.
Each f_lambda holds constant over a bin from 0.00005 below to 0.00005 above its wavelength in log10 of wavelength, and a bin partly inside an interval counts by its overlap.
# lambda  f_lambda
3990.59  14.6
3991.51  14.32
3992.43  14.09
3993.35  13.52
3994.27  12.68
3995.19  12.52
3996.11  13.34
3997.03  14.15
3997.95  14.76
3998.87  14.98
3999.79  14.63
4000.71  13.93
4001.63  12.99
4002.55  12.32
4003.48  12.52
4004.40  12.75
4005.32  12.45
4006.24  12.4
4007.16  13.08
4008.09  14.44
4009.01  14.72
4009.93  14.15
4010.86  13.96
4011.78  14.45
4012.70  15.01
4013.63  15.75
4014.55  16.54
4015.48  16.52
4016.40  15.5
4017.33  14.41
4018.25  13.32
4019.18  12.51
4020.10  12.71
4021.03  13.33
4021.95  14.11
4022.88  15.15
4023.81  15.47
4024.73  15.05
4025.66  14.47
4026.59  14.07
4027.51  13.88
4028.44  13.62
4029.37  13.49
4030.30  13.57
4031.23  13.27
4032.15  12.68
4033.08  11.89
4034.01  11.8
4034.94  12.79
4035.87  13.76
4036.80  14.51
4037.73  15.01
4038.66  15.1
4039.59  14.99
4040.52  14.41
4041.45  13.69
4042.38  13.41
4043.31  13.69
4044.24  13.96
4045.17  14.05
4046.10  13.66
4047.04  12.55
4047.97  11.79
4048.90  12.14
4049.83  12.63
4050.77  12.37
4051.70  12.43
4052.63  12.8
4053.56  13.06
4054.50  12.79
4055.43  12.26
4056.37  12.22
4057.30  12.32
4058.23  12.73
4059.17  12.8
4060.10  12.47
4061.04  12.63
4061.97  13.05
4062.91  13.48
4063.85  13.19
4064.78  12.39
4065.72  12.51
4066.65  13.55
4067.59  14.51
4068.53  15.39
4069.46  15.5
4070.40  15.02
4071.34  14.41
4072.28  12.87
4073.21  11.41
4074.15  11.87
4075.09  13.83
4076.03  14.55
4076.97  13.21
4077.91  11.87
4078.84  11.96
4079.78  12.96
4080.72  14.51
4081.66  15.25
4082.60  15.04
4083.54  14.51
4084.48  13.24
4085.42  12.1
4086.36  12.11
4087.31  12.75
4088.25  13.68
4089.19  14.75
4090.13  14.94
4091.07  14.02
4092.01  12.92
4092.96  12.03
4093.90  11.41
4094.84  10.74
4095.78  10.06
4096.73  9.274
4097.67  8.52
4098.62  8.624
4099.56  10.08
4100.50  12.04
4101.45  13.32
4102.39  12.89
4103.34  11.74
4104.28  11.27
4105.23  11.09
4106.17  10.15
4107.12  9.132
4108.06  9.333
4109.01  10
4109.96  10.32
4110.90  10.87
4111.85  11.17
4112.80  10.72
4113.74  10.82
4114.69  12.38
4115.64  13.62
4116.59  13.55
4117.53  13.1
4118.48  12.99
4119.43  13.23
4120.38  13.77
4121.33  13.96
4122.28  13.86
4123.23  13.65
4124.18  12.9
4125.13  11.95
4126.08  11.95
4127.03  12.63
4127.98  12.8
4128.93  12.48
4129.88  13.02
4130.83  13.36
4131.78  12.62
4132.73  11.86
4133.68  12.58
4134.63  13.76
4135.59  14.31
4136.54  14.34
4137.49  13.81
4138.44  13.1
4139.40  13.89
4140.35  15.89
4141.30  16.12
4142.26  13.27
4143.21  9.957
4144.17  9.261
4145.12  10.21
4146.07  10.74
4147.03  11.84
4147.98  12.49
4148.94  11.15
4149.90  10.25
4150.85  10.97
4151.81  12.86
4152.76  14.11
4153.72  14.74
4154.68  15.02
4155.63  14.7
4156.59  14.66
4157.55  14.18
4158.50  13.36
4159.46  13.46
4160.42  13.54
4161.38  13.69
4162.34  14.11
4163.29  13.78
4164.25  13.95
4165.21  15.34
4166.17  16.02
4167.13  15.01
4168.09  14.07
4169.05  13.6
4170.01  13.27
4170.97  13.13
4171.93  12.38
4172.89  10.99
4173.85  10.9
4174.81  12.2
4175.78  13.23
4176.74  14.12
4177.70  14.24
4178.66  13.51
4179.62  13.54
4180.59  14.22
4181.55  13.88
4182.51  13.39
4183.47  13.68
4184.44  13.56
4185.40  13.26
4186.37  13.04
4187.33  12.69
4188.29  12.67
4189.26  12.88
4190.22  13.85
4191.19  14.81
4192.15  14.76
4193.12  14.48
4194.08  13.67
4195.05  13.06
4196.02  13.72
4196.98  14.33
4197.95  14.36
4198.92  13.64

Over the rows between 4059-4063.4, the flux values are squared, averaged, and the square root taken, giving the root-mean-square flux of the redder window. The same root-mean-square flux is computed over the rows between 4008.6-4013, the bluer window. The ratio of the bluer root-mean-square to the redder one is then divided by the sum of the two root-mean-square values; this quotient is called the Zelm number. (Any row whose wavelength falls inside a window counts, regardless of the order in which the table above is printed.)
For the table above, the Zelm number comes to 0.041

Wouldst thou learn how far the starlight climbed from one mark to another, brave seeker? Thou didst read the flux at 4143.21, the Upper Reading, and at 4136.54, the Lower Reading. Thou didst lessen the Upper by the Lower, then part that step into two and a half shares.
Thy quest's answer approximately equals -1.8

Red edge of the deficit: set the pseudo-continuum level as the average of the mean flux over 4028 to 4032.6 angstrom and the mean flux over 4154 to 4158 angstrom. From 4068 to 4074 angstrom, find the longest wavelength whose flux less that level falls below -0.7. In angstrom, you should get 4073.21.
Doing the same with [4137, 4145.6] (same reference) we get 4145.12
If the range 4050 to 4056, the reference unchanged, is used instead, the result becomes 4055.43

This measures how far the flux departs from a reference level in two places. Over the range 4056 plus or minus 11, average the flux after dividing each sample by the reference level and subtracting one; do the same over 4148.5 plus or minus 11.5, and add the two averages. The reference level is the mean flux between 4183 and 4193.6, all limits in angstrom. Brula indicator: -0.11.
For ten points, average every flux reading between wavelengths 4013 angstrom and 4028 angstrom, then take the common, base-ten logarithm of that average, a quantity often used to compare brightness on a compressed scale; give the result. 1.16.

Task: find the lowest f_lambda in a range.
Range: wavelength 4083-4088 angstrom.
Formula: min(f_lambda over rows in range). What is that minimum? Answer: 12.1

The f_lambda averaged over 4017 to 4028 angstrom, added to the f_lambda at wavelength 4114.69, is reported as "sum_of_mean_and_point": 26.4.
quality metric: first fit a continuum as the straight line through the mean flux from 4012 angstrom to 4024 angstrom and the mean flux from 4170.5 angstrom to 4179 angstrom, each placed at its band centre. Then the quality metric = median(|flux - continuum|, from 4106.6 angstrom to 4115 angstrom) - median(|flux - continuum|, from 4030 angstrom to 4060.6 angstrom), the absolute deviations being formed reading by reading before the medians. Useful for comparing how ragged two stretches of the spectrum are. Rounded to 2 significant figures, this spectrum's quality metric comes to 1.4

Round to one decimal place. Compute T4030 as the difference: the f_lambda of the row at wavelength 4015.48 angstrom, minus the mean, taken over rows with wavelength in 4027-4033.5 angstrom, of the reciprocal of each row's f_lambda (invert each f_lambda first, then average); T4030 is 16.4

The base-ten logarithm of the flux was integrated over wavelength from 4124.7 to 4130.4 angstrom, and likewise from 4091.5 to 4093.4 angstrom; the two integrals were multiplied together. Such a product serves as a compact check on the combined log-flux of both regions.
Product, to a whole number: 13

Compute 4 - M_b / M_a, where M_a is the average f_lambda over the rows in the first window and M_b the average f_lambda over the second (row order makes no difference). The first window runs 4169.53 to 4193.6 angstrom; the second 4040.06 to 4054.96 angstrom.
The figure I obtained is 3.02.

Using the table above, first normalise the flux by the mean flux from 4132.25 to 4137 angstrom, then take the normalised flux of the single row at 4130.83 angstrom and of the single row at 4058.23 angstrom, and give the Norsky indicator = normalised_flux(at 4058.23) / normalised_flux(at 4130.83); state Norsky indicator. 0.95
